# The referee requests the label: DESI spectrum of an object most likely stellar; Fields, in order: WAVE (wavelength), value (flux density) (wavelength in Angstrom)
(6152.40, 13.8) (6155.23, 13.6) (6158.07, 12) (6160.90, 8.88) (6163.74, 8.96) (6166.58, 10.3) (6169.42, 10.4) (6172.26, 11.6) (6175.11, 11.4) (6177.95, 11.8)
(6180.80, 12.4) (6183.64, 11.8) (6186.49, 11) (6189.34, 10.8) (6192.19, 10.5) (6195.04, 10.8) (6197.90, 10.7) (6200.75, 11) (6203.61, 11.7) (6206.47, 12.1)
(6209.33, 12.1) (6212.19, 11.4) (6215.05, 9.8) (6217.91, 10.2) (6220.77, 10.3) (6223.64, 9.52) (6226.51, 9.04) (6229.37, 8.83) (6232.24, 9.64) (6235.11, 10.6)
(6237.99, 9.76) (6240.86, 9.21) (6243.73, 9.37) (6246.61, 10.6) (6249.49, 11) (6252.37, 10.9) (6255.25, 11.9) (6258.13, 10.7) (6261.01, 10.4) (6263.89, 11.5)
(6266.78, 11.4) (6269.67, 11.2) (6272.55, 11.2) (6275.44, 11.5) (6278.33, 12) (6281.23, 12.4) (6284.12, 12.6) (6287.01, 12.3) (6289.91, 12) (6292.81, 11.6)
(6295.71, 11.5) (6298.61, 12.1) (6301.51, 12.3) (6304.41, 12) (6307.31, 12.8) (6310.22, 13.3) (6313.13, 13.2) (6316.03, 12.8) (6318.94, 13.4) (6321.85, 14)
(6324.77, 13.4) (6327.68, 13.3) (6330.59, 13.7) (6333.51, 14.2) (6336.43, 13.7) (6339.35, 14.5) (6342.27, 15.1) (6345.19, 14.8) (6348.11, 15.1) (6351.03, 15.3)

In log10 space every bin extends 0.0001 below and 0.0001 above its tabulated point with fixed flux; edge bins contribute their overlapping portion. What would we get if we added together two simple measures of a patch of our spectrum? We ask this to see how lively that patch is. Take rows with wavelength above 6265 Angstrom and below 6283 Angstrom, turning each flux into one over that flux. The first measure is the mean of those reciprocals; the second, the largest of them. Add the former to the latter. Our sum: 0.18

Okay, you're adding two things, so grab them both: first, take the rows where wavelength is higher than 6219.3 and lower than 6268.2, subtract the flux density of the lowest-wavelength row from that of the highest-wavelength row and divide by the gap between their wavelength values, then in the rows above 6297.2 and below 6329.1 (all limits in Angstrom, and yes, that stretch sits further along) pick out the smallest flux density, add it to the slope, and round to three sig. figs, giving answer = 12.0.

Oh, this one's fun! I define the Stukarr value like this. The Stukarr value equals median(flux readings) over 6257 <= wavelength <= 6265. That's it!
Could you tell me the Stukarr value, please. 10.7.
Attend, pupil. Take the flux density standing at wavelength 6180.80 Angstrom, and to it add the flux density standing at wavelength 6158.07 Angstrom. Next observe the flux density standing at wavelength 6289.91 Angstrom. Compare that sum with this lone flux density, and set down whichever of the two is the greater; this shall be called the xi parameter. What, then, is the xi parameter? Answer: 24.4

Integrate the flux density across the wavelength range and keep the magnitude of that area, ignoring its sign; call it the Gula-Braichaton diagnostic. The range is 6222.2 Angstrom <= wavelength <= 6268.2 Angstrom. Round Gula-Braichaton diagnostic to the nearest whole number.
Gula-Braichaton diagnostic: 473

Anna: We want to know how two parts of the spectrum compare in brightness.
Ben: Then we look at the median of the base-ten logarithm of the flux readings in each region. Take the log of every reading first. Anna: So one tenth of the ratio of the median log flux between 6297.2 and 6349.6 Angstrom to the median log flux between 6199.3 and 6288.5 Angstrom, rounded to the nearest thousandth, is 0.108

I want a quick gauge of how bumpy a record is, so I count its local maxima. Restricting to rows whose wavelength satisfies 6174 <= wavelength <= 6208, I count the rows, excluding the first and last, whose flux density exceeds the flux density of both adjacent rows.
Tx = 2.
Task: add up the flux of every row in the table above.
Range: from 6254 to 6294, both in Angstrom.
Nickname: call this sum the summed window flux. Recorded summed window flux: 163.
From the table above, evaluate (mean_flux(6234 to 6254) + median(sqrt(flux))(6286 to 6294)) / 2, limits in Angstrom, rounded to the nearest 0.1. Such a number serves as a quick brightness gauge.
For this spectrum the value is 6.8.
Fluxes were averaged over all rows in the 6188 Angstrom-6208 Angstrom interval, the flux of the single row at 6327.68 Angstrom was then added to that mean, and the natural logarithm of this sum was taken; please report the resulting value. 3.19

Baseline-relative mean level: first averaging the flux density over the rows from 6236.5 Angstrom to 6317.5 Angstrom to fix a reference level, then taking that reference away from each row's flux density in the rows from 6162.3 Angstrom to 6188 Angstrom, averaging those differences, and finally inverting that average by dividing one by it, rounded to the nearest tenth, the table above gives -2.1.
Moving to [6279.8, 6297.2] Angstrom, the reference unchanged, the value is 2.0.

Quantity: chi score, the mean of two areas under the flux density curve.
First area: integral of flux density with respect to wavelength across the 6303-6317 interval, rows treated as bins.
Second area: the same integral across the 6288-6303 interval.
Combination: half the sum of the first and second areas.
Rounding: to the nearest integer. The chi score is 179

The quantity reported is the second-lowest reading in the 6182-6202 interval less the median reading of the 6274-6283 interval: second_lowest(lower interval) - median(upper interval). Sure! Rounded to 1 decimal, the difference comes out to -1.3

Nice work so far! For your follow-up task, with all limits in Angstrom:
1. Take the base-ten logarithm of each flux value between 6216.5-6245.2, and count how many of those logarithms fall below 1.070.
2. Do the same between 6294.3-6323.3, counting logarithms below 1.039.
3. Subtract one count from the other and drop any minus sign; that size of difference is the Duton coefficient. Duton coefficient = 10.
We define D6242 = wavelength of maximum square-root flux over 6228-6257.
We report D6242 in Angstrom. 6255.25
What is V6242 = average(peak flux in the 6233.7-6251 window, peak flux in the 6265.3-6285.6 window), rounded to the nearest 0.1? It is 11.8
